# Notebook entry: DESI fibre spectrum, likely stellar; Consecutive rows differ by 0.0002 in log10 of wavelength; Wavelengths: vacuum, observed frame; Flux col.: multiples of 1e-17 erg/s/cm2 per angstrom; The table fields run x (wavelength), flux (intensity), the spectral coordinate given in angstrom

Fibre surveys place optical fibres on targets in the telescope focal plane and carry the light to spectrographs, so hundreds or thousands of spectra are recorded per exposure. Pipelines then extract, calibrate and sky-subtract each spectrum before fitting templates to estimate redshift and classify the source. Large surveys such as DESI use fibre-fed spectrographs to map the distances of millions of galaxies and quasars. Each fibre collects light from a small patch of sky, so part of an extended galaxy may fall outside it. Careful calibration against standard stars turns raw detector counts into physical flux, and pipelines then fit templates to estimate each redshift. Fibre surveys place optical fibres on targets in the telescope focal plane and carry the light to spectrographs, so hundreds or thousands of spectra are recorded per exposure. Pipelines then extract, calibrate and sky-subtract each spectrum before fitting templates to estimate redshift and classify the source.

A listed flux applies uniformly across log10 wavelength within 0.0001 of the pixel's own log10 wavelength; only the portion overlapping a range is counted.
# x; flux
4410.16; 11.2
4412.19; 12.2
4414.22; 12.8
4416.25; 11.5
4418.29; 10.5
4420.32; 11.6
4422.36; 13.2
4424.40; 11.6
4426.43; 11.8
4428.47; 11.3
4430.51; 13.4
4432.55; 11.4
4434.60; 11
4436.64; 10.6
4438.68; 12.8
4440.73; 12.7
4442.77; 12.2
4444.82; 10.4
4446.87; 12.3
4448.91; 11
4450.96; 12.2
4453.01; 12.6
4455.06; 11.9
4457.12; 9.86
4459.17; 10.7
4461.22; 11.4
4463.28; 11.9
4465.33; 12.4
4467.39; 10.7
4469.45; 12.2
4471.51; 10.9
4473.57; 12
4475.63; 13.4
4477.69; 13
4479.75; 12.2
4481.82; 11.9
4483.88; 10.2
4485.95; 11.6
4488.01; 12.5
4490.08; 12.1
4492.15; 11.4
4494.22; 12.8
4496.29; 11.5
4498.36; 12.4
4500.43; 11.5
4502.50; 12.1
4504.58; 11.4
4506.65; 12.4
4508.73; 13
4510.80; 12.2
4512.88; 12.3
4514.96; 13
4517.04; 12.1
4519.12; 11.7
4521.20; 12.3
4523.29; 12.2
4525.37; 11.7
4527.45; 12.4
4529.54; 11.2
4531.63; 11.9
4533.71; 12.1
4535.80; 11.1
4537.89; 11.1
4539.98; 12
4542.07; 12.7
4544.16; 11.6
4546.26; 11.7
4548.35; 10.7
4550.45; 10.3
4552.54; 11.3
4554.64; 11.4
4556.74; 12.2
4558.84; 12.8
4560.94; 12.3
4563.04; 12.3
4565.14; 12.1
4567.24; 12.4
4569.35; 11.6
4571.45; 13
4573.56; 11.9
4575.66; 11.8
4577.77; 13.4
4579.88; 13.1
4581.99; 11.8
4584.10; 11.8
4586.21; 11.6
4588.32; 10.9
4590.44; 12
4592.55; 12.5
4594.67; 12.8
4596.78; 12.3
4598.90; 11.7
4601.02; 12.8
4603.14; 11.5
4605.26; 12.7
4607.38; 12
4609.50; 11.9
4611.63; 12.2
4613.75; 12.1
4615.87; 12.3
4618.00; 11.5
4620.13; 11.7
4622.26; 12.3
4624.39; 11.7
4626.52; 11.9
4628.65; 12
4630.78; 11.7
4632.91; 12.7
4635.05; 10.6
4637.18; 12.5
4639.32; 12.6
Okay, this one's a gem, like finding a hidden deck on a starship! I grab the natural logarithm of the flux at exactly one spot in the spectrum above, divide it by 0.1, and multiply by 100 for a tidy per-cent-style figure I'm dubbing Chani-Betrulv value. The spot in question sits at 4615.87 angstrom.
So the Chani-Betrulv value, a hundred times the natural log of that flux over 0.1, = 2510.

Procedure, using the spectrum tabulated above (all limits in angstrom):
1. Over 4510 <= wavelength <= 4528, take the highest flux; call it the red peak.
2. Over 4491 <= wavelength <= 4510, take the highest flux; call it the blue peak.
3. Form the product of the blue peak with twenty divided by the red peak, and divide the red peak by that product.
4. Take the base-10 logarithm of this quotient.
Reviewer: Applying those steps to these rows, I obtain -0.187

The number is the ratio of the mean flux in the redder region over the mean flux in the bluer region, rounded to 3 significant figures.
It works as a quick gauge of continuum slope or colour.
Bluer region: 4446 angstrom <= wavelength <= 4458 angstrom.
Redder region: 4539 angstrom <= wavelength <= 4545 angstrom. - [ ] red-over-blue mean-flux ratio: 1.04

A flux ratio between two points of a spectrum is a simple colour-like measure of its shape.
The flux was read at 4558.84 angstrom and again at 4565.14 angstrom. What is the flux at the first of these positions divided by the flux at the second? 1.06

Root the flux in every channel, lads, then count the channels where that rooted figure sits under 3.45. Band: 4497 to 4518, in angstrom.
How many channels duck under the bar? 2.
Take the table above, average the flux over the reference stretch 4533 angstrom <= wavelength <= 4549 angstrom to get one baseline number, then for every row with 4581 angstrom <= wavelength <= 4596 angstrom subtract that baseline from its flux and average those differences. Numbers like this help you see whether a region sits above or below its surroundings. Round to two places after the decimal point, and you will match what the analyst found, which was 0.29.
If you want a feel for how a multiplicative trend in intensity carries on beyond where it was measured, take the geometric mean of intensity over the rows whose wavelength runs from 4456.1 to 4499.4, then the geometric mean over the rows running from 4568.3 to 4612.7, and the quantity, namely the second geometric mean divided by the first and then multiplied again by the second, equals 12.6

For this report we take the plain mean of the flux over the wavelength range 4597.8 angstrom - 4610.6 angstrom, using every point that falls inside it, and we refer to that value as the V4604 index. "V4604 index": 12.1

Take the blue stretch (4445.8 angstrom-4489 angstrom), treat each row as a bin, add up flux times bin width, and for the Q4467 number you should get 508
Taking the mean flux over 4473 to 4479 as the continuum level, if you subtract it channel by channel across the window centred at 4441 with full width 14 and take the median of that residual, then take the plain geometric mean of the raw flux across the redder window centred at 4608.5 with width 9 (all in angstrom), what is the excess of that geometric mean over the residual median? 12.8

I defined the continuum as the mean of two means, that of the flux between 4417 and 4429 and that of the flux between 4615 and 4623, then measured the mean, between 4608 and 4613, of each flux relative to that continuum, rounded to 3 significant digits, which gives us 1.02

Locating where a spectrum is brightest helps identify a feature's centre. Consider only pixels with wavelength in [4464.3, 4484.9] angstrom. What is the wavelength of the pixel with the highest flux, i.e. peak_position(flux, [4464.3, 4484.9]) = 4475.63 angstrom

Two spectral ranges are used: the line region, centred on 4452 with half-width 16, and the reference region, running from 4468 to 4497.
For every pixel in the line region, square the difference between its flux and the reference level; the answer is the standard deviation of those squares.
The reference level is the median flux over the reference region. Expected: 1.3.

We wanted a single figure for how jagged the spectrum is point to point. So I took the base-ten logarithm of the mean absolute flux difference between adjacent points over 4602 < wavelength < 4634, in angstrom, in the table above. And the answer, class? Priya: -0.34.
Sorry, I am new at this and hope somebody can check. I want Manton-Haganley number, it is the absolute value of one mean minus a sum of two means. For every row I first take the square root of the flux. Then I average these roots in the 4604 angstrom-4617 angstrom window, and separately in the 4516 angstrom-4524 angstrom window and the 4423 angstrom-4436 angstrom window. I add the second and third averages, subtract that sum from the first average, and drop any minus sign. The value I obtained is 3.41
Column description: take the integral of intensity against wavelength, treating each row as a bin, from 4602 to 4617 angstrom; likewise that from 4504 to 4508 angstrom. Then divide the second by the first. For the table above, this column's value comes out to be 0.3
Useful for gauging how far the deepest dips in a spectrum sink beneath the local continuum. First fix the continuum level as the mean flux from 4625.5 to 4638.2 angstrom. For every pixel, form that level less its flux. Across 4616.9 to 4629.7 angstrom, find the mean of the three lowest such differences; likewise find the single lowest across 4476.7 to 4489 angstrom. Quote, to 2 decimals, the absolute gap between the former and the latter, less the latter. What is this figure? 2.03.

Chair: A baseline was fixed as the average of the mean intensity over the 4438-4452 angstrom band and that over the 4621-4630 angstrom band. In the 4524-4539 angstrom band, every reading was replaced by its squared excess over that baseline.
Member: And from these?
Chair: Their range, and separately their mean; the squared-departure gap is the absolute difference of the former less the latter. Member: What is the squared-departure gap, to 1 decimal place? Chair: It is 0.4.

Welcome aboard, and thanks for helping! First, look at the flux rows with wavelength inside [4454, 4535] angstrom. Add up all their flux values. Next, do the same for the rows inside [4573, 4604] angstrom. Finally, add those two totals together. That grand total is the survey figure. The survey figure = 646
